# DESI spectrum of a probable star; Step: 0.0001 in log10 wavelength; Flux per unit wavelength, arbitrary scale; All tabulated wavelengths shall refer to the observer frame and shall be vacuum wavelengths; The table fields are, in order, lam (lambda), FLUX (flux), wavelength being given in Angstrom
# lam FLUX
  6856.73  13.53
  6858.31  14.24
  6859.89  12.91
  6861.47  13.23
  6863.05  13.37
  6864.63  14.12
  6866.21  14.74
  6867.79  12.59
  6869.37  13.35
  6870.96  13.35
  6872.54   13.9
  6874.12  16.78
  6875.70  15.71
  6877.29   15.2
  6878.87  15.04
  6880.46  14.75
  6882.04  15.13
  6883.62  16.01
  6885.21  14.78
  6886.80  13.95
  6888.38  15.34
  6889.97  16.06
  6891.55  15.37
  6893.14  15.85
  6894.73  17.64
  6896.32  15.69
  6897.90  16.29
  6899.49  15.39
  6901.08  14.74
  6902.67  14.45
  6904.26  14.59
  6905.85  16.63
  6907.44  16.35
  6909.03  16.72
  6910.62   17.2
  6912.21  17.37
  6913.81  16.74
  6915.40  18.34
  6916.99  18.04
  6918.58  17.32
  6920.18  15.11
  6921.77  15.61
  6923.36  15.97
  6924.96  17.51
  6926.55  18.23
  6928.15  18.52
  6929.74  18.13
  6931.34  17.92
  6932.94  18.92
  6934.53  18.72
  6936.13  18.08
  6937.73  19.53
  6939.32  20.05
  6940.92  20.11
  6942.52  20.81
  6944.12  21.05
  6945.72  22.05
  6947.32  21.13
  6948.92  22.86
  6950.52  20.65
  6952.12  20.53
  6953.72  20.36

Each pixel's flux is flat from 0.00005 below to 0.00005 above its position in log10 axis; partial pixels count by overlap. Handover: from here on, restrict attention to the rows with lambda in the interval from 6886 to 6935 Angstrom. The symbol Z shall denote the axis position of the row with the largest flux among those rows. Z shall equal 6932.94 Angstrom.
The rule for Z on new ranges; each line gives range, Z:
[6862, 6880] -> 6874.12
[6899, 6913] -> 6912.21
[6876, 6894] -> 6889.97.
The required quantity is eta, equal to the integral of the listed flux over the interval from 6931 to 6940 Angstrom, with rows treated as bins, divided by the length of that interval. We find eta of 19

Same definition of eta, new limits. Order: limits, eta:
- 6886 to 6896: 16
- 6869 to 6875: 14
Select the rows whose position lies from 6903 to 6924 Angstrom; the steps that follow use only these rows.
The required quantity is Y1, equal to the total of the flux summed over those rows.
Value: 216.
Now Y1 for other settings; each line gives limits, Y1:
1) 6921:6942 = 237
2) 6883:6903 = 202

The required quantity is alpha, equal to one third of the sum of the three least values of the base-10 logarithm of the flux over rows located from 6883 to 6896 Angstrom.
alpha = 1.17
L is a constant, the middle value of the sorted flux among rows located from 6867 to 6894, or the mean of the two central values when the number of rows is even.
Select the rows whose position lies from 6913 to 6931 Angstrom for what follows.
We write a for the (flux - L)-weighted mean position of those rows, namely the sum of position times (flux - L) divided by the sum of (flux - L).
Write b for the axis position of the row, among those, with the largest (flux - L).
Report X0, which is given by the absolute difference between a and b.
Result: 5.7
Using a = 6922.4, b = 6928.15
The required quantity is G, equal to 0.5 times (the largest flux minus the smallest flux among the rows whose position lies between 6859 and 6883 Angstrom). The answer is 2.1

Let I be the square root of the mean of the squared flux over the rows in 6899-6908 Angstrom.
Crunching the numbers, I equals 15.4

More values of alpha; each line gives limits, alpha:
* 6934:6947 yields 1.27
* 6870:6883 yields 1.15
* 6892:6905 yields 1.16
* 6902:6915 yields 1.18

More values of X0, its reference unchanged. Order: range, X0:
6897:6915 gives 2.6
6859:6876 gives 9.8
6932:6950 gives 6.7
